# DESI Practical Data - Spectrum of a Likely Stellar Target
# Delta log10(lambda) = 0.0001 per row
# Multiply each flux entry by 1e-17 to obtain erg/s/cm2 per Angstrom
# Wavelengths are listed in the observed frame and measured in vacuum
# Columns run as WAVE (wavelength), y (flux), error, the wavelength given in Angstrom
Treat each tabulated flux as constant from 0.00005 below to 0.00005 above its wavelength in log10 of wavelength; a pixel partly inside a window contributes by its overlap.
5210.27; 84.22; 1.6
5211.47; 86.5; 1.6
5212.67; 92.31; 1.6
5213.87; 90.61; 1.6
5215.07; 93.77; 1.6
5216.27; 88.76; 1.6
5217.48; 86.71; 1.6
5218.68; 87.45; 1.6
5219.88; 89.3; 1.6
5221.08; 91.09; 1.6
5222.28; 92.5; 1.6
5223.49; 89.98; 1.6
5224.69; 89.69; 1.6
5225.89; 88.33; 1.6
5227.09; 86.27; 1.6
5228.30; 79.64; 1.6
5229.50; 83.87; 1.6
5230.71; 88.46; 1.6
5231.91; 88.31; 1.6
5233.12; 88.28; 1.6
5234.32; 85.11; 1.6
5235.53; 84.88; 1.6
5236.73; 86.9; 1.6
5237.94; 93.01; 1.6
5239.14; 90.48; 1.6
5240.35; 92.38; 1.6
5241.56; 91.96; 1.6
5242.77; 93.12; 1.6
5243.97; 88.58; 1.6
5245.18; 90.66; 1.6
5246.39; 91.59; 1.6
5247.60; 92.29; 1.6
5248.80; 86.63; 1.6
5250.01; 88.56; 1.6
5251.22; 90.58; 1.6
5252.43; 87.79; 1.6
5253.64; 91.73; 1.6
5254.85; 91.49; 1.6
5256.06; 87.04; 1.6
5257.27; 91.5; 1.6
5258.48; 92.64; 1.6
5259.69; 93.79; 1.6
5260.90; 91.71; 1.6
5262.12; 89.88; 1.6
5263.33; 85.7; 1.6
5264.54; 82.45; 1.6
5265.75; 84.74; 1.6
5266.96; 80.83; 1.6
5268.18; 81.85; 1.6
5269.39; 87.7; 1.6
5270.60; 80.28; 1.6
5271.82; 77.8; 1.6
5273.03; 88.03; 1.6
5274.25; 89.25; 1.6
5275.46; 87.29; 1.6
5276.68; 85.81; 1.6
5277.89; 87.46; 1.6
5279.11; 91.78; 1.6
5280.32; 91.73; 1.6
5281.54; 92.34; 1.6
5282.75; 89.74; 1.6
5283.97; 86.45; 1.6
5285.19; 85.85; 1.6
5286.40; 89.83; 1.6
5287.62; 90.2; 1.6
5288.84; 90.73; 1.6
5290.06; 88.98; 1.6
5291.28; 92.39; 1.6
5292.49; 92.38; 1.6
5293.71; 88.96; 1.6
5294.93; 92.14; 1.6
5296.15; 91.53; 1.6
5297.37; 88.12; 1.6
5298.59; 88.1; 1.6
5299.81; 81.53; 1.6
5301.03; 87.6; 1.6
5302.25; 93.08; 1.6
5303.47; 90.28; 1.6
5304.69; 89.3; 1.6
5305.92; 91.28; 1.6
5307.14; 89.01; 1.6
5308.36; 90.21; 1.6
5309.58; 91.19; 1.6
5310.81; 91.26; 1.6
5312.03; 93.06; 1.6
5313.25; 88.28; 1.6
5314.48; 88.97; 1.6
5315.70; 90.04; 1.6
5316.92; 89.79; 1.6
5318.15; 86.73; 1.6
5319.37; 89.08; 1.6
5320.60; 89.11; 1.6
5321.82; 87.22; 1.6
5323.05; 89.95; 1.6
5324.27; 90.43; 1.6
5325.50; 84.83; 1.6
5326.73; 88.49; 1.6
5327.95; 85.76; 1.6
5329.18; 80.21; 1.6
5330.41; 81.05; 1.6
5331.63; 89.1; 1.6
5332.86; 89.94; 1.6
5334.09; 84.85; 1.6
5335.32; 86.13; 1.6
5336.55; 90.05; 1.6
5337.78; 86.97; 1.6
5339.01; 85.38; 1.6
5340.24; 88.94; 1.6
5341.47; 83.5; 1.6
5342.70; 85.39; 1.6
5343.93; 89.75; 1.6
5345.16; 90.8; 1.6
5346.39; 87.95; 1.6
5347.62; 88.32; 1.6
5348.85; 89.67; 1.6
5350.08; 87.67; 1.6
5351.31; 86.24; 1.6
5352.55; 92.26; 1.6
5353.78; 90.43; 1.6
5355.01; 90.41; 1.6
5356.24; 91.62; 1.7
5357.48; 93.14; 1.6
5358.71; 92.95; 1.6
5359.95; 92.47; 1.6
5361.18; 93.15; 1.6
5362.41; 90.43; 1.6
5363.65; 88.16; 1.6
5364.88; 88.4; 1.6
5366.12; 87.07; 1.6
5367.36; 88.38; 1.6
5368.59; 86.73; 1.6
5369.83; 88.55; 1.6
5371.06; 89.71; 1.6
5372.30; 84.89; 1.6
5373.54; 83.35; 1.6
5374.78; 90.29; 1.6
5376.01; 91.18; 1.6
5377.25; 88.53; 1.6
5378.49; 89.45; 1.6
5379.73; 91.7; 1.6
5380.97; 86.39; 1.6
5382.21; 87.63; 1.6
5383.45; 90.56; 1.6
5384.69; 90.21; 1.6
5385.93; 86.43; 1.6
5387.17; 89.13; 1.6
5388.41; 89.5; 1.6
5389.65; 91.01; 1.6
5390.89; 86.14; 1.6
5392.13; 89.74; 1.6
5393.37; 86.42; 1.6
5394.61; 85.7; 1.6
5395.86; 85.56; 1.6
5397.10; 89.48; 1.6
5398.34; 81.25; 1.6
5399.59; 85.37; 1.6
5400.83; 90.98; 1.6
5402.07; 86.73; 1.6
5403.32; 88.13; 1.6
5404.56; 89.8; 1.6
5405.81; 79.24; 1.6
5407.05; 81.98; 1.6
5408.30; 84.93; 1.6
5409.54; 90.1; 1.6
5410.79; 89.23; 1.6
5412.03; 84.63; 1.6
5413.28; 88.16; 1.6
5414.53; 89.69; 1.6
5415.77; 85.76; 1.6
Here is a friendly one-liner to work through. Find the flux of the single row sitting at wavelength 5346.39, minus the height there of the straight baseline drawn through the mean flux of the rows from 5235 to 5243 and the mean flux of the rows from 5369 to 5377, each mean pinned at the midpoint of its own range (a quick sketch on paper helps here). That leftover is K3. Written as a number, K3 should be -0.5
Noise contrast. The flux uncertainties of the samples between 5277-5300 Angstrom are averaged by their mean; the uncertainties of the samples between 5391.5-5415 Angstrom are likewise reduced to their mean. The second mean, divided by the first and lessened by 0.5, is 0.500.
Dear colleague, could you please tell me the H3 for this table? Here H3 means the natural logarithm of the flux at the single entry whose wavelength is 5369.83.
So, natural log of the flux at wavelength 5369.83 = 4.48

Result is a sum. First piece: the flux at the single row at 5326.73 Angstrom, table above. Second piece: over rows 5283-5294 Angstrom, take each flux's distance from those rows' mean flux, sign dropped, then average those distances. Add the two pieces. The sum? 90.2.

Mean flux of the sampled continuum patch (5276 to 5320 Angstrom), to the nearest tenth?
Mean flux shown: 89.6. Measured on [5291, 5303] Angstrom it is 89.6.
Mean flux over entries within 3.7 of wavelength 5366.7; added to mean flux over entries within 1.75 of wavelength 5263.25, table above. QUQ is 174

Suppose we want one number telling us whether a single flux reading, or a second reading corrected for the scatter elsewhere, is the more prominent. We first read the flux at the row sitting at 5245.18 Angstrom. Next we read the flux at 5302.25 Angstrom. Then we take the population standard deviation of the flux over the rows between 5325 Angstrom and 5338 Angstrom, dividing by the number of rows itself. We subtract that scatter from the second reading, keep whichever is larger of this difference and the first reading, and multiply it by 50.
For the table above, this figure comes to 4533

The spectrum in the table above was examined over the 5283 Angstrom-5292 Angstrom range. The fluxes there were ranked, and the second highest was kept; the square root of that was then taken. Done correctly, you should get 9.525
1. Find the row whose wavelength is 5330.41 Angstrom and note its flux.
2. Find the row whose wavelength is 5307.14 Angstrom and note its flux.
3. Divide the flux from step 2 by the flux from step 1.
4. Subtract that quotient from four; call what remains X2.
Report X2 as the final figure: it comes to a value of 2.90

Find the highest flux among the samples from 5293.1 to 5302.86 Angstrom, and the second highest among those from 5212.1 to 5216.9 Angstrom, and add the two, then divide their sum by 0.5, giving 371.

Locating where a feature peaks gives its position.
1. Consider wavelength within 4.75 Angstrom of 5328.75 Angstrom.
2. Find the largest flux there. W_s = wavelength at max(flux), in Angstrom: 5324.27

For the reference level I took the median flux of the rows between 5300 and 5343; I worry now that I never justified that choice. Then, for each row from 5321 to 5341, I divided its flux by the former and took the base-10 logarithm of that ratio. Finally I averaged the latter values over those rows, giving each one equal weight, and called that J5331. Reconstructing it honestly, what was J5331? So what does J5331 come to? -0.011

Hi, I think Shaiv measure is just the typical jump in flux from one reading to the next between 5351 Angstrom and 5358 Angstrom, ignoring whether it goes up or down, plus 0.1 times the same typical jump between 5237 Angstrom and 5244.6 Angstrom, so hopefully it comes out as 2.3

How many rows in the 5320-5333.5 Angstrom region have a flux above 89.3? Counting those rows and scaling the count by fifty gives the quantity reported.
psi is 150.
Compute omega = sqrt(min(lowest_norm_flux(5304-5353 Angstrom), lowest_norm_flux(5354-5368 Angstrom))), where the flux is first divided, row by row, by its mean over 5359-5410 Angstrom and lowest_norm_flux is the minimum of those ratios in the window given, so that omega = 0.955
